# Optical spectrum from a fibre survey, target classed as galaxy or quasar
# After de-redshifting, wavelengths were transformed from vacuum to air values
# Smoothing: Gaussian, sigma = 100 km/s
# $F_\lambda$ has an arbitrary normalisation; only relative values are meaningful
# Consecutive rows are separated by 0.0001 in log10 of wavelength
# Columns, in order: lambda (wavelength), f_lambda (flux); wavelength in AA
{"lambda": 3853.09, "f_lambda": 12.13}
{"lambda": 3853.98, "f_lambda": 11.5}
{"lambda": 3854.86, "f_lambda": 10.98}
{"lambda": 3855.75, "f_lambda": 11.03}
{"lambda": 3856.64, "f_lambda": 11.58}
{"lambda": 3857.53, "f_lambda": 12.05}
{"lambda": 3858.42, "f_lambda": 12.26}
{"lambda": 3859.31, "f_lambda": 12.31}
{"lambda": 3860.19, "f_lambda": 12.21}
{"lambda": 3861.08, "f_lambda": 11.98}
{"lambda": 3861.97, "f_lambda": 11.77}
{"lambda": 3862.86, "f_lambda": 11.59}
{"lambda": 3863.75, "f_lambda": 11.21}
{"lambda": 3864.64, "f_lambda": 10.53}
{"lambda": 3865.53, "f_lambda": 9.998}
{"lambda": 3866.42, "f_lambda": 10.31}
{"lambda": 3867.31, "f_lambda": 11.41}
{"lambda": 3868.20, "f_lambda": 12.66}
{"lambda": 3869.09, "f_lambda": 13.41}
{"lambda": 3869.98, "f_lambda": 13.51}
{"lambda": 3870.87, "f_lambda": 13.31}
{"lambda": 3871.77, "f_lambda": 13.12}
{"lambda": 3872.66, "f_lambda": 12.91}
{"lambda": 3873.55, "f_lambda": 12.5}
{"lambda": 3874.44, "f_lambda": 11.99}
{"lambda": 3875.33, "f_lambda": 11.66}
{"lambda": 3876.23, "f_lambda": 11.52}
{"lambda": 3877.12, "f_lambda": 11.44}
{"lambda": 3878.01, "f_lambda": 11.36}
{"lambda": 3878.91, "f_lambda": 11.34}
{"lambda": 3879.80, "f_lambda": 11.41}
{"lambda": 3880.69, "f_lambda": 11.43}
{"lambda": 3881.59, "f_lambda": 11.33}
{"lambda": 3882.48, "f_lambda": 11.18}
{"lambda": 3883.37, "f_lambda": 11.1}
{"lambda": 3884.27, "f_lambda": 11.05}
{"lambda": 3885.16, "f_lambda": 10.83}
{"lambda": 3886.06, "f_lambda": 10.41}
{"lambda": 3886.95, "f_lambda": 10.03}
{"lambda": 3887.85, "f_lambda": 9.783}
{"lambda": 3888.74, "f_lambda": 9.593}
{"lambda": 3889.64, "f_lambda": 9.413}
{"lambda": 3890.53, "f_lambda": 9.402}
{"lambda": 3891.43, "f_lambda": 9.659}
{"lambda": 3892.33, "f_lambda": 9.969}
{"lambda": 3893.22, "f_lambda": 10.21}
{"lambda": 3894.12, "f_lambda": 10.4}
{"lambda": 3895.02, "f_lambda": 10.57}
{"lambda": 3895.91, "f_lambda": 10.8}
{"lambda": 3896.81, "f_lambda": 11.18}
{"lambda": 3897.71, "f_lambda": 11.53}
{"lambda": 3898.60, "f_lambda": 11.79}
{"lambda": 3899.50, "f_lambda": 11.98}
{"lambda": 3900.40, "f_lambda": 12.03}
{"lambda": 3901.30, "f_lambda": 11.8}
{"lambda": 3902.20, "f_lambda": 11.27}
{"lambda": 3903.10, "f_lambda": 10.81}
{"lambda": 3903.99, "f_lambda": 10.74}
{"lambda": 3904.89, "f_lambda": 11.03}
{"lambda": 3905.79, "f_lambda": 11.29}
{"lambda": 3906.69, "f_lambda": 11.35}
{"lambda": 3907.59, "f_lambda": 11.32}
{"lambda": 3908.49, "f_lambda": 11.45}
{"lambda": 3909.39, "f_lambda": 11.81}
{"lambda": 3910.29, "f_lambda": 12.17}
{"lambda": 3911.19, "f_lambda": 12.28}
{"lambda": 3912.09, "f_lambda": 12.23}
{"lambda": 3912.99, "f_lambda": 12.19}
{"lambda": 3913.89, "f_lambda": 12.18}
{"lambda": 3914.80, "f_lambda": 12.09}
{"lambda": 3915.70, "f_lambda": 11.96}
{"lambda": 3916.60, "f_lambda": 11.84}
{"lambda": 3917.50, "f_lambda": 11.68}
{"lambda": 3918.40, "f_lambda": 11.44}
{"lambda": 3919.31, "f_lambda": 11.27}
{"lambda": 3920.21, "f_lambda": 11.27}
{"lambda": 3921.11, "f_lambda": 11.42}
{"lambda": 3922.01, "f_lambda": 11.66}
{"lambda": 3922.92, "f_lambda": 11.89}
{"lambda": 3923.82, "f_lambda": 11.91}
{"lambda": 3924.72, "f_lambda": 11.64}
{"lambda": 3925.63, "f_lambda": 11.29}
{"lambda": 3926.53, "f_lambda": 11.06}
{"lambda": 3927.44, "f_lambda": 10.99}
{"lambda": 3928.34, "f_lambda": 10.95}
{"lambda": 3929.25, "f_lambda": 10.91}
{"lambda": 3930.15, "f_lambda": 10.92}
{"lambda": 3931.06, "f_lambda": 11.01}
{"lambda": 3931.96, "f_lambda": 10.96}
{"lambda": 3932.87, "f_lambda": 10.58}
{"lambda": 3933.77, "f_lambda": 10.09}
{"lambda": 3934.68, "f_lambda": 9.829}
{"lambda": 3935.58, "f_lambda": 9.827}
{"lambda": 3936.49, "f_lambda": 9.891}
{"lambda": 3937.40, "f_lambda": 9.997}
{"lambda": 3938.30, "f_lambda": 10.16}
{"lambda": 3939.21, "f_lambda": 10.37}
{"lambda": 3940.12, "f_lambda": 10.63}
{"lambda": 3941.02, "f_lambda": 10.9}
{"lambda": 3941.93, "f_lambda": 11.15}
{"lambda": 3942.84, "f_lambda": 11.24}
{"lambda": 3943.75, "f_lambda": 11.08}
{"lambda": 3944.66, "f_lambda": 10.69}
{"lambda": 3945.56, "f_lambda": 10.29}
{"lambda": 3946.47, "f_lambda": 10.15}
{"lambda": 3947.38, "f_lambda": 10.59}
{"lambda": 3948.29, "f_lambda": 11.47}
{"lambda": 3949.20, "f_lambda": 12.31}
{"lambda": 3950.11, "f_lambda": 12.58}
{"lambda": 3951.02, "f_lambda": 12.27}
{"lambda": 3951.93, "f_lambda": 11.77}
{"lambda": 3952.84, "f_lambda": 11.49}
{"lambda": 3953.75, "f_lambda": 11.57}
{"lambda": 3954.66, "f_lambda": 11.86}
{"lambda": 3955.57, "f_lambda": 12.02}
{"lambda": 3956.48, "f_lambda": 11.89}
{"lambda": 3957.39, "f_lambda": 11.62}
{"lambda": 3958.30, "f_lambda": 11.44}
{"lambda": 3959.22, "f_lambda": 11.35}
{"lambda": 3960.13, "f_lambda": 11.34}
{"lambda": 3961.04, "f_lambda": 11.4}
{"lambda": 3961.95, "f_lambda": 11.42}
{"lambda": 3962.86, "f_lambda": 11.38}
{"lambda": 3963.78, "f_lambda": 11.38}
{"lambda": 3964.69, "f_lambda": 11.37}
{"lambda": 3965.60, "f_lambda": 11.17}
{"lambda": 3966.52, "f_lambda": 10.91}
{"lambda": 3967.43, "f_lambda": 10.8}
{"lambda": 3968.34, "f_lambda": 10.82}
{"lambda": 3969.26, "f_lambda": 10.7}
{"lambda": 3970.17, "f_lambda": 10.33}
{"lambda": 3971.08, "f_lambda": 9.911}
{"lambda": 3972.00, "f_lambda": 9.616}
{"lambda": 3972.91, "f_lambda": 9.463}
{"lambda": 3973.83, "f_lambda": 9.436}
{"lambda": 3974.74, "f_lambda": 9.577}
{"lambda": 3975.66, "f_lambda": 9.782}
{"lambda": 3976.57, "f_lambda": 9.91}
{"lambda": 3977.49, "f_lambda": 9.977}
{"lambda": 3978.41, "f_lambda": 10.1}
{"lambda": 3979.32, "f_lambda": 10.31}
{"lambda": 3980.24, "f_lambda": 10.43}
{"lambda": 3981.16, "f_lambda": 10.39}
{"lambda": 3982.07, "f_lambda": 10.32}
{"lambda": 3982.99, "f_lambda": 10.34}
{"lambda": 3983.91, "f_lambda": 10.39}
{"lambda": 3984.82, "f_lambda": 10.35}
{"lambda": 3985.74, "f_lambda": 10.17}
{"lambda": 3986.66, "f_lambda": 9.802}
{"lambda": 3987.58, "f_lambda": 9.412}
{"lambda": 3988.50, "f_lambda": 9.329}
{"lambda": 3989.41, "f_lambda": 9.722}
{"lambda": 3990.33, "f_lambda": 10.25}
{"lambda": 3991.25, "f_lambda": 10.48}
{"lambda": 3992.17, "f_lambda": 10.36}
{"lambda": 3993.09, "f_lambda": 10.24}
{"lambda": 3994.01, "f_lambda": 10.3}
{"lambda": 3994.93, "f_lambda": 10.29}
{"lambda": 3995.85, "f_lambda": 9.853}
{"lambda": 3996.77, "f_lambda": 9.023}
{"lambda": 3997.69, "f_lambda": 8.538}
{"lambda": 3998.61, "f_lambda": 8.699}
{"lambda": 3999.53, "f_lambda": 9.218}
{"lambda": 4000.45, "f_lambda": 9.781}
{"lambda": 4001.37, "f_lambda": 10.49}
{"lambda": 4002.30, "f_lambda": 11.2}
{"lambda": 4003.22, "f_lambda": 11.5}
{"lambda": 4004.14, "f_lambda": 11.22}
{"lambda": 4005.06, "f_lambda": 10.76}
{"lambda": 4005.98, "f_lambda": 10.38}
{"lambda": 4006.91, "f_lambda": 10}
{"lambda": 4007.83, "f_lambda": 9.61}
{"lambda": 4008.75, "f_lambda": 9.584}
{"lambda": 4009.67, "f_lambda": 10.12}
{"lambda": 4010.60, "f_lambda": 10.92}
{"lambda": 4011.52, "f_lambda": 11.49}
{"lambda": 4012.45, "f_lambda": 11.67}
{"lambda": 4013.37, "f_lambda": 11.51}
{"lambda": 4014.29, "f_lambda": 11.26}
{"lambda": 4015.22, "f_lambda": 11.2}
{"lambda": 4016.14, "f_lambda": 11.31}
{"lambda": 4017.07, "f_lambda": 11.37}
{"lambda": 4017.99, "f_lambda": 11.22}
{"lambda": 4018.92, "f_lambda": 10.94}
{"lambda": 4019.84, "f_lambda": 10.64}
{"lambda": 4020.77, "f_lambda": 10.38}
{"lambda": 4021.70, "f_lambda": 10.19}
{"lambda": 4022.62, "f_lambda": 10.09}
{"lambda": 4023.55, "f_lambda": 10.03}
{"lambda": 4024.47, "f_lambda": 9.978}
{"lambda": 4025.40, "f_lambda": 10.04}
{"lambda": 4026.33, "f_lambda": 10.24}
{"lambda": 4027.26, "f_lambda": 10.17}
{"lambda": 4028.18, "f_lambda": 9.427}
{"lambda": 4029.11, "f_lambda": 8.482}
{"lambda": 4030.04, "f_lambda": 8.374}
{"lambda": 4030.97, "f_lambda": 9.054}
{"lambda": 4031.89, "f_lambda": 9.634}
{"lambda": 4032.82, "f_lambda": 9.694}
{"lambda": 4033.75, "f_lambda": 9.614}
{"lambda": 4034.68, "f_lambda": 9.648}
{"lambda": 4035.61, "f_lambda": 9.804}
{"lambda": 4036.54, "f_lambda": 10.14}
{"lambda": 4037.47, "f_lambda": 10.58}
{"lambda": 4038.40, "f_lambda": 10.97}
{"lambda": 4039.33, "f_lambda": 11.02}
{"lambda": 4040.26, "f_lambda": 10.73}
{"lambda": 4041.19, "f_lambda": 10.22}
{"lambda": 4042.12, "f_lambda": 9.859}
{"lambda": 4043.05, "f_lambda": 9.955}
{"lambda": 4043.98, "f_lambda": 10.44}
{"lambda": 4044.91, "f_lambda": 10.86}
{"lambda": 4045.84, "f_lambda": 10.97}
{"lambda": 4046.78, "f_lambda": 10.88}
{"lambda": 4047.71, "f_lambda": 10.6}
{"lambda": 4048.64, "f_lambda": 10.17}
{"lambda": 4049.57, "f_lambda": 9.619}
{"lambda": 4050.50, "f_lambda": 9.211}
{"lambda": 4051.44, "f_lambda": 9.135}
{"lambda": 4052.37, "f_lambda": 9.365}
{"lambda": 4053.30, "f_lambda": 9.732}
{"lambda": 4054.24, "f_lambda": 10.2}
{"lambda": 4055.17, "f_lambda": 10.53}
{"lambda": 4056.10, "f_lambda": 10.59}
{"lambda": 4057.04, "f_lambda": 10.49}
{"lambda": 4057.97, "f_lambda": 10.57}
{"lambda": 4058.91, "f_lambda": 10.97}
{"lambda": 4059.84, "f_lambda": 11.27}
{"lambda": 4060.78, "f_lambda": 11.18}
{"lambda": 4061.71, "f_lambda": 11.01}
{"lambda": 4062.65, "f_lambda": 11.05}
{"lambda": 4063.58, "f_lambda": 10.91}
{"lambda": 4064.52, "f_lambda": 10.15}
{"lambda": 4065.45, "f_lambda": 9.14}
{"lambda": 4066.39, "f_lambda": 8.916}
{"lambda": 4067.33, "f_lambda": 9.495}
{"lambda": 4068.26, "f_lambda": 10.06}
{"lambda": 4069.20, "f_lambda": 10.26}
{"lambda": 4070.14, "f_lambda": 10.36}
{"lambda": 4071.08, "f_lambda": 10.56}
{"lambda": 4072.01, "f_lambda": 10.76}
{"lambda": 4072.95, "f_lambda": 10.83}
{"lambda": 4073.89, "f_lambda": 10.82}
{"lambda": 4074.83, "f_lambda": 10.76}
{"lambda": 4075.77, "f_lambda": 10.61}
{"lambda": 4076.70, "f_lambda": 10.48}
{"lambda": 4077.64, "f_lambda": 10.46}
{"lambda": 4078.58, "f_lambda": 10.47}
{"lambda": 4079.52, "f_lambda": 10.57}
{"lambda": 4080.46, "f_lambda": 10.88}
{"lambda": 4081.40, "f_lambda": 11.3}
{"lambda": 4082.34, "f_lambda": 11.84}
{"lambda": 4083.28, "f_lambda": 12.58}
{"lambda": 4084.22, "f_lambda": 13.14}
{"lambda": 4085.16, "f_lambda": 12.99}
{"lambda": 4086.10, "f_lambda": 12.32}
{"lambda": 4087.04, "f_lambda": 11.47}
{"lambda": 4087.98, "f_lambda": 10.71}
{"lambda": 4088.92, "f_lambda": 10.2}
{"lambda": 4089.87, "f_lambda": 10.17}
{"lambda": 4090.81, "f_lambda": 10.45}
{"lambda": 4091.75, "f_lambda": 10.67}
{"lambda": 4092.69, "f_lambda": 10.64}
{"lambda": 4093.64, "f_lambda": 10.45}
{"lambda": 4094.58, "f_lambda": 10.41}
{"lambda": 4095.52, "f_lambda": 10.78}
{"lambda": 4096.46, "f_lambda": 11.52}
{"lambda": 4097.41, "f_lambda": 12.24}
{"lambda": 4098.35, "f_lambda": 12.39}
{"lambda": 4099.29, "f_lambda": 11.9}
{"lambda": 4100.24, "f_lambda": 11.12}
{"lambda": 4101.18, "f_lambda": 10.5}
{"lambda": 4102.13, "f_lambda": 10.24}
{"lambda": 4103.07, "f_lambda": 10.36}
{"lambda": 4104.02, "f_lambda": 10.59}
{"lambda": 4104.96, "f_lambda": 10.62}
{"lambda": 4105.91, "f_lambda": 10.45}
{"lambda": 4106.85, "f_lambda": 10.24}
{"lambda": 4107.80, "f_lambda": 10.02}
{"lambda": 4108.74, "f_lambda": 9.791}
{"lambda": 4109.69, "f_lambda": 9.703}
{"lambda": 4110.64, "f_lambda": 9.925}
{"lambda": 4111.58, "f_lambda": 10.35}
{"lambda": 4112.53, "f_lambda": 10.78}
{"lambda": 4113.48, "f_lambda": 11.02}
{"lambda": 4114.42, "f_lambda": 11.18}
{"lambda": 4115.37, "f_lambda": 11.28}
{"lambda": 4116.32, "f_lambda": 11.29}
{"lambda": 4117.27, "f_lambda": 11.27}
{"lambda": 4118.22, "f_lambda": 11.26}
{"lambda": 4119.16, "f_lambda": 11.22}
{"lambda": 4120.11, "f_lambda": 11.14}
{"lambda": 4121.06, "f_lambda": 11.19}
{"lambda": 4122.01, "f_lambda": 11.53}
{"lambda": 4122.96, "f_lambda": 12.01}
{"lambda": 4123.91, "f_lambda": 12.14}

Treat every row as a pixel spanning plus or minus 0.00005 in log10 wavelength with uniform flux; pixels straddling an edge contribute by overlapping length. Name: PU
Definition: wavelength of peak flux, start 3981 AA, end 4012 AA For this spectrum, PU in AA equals 4003.22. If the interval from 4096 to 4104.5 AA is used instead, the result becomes 4098.35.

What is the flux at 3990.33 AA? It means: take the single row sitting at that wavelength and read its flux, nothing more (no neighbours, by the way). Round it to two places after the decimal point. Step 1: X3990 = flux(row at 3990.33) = 10.25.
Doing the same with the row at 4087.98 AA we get 10.71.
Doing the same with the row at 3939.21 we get 10.37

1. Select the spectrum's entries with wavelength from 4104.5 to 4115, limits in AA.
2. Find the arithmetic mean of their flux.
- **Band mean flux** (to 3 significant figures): 10.4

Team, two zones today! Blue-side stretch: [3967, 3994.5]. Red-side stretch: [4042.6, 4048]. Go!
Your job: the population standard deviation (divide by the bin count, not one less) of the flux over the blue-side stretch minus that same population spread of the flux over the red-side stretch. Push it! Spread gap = 0.06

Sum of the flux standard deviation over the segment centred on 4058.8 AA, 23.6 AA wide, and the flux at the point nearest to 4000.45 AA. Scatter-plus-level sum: 10.5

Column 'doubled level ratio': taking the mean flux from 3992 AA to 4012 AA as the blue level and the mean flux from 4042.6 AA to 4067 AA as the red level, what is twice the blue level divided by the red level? 1.97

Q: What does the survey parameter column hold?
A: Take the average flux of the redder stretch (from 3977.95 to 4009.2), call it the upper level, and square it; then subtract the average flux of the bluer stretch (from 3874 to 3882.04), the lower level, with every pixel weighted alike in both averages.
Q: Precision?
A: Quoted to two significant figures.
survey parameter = 90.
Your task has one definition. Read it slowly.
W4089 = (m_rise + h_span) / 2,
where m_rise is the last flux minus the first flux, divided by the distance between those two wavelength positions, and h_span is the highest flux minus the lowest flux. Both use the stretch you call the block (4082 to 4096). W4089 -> 1.4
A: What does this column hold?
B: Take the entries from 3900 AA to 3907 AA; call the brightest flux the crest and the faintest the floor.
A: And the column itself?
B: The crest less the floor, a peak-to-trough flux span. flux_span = 1.3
